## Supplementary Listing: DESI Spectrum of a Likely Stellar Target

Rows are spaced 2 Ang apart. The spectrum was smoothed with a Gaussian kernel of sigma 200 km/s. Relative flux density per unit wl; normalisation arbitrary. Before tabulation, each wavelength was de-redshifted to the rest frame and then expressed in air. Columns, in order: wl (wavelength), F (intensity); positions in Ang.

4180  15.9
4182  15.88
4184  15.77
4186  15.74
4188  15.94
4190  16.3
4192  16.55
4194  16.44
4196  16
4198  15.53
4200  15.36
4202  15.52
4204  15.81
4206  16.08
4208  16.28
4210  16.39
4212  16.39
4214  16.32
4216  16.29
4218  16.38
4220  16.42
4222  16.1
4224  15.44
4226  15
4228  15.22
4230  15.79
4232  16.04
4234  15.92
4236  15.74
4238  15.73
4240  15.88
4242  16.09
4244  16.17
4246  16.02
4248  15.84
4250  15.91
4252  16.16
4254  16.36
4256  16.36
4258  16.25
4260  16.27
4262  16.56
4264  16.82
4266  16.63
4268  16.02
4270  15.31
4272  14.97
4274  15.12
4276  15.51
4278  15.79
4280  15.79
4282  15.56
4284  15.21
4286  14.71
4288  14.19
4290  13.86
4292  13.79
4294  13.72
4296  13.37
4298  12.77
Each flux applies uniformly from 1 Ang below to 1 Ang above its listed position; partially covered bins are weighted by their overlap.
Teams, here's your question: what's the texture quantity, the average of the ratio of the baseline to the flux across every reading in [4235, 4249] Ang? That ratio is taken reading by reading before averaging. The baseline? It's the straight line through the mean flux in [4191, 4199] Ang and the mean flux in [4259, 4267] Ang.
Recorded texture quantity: 1.03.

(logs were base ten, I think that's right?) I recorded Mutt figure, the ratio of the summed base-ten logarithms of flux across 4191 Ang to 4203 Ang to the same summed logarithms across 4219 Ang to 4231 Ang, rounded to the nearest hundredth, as 1.01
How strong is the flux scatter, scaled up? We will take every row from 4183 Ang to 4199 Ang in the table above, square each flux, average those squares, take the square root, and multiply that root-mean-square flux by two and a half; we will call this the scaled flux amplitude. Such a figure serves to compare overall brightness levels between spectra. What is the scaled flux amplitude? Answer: 40.1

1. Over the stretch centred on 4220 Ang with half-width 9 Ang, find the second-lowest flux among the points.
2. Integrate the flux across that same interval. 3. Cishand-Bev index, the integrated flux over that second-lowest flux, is 18.9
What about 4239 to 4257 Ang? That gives 18.2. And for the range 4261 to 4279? 18.9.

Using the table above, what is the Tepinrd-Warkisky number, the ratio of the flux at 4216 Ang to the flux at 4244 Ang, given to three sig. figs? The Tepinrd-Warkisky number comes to 1.01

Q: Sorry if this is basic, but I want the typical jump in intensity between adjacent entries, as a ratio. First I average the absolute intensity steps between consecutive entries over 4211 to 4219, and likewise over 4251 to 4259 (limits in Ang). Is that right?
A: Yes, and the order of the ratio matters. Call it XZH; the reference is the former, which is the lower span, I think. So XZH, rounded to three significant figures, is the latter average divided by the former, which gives 1.63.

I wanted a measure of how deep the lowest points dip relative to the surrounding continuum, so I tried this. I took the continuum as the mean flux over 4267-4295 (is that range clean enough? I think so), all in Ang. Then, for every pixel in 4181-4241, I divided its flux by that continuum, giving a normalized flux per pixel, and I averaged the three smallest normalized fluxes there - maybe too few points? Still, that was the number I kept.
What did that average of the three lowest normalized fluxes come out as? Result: 1.02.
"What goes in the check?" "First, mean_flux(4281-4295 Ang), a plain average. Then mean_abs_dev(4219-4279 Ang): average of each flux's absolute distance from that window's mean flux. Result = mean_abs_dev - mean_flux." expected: -14.1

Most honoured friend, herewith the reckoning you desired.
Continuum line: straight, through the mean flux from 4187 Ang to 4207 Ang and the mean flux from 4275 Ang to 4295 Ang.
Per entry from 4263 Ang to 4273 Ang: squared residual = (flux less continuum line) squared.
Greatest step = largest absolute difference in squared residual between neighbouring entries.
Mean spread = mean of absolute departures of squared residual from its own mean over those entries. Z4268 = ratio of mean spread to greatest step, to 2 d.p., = 0.77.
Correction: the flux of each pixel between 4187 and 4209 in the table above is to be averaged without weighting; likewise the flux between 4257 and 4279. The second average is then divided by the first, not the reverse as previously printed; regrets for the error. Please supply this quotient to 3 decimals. 0.997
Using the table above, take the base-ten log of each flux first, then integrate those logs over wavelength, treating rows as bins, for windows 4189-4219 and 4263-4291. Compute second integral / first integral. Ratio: 0.92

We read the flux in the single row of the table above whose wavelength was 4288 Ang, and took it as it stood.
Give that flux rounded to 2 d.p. 14.19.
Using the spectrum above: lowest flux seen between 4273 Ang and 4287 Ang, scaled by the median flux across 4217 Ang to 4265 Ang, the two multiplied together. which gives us 236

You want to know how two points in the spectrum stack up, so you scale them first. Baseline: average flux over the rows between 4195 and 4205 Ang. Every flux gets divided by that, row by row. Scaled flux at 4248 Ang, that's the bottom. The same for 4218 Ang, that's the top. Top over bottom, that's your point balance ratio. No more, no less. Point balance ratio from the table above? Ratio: 1.03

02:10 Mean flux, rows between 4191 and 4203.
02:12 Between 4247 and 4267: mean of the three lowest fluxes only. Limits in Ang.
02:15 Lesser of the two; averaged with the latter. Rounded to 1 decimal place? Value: 15.9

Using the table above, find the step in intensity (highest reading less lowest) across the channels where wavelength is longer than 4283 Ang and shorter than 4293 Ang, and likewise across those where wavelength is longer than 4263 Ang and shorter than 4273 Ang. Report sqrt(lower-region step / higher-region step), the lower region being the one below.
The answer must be 1.1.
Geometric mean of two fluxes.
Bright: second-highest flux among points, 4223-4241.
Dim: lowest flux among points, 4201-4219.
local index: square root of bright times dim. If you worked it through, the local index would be 15.7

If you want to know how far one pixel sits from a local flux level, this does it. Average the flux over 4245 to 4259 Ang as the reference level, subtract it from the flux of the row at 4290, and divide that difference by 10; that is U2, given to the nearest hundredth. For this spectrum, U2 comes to -0.23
